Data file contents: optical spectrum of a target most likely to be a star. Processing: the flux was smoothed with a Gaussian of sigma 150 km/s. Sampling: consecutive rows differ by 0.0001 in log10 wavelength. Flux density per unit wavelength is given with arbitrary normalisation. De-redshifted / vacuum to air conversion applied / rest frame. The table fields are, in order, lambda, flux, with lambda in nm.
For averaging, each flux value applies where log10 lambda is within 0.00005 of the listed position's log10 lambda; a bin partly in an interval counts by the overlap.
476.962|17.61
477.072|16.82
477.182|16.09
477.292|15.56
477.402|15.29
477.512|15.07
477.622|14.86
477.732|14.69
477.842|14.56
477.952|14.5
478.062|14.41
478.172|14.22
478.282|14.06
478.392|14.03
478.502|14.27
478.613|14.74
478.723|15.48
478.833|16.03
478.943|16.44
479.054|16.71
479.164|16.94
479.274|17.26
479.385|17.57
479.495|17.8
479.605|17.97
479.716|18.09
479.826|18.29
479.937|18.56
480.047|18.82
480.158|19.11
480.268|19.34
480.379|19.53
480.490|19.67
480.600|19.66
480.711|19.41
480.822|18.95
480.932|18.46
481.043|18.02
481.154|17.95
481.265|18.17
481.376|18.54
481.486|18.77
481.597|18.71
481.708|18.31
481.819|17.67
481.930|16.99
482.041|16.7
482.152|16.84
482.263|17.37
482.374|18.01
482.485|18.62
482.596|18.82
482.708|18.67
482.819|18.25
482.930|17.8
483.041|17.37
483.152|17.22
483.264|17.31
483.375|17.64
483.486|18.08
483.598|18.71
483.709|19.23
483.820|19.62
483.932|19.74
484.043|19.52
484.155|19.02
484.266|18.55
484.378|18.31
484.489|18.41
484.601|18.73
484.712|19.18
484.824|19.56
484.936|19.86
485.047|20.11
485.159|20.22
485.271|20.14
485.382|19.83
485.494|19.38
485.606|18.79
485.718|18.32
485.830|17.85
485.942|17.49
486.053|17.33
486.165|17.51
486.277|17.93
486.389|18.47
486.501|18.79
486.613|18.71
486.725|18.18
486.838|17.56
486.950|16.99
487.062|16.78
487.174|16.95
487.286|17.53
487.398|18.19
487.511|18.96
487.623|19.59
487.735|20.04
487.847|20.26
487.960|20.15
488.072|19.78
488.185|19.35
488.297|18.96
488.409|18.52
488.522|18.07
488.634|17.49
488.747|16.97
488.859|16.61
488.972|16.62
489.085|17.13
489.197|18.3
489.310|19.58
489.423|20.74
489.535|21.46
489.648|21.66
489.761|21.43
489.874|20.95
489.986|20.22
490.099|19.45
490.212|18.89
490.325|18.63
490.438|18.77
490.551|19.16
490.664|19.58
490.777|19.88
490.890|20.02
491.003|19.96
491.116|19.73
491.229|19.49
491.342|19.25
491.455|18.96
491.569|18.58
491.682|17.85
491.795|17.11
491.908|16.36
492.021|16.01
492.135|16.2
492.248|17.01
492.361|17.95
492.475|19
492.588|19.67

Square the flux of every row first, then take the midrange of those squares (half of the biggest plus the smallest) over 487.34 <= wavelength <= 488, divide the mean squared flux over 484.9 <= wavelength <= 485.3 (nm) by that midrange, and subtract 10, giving -8.91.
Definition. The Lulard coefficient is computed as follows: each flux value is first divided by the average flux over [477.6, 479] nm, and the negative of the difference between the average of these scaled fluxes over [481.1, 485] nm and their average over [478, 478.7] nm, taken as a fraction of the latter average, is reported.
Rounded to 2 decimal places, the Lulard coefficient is -0.28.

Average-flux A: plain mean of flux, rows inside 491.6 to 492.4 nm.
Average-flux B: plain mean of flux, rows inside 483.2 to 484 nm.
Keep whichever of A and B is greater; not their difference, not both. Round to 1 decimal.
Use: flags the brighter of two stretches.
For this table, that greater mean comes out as 18.6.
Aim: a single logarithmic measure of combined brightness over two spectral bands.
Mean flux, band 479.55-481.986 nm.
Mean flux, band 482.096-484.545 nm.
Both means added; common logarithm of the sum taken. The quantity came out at 1.57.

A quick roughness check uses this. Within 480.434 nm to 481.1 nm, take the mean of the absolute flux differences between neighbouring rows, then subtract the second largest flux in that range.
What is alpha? -19.3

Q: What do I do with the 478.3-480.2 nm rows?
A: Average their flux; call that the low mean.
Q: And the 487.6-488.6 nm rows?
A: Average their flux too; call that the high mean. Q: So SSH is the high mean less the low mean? 2.5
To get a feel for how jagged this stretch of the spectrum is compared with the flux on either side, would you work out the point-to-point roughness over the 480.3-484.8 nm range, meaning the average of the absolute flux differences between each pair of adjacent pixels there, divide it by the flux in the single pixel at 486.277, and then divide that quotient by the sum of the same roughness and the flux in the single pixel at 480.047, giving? 0.0010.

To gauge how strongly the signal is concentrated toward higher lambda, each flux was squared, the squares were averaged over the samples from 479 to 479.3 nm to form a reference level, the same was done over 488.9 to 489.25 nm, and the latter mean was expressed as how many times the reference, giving 1.0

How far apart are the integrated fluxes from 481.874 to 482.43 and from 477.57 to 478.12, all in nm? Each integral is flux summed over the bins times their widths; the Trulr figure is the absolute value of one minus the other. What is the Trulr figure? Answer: 1.5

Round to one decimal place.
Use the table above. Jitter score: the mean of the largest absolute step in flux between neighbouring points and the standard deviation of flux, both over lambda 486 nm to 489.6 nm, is 1.3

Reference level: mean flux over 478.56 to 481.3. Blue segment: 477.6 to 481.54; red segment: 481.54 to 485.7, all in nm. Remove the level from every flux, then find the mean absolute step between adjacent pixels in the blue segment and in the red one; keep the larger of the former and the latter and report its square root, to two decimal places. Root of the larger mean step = 0.60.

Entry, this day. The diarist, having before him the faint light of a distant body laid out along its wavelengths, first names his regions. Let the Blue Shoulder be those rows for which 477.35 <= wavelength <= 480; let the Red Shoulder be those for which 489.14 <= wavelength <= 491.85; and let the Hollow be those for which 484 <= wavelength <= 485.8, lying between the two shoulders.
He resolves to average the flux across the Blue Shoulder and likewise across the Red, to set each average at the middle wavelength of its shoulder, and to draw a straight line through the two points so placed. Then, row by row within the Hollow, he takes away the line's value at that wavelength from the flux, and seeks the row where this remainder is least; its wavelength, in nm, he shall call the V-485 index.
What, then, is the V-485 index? 485.718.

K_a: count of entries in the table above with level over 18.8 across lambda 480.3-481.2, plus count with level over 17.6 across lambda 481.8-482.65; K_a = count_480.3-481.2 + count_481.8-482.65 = 9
